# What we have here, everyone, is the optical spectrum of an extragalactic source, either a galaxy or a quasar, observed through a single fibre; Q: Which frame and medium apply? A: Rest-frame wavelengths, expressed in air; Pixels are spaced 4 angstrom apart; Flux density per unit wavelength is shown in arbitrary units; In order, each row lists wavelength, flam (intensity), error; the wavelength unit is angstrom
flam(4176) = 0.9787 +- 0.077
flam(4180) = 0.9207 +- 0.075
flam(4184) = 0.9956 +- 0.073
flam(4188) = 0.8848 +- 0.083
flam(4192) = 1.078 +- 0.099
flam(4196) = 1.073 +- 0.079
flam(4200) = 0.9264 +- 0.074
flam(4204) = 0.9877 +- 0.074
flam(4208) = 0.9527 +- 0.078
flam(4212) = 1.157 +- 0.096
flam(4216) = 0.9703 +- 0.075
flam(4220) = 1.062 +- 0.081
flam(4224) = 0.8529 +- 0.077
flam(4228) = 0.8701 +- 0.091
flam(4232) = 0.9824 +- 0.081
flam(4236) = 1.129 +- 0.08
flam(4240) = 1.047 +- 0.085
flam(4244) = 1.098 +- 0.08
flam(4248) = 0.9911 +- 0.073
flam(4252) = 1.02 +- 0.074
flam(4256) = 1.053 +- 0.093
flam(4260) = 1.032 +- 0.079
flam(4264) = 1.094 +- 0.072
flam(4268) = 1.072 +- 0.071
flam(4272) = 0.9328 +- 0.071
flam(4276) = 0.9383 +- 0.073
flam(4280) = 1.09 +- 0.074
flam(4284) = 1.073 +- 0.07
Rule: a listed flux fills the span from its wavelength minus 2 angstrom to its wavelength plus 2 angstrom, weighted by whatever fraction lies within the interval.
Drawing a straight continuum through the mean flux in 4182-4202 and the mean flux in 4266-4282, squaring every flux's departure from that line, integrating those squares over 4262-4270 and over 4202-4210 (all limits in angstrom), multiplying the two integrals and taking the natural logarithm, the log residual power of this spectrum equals -8.0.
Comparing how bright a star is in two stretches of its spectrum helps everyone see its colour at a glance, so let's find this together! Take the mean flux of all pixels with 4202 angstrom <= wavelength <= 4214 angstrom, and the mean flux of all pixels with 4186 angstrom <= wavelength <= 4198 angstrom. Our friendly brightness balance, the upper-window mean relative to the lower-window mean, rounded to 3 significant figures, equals 1.02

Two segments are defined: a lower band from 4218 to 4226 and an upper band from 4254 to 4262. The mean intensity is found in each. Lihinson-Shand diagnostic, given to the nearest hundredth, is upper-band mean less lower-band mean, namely 0.09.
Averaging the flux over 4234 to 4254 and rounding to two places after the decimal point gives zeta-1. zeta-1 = 1.06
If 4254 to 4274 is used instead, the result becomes 1.04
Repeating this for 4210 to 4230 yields 0.98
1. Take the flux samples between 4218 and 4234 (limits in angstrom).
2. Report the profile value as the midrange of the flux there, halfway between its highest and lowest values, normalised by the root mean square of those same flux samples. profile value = 1.01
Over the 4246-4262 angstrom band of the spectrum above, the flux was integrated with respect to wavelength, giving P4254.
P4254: 16.4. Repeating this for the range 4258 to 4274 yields 16.5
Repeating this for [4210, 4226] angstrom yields 16.2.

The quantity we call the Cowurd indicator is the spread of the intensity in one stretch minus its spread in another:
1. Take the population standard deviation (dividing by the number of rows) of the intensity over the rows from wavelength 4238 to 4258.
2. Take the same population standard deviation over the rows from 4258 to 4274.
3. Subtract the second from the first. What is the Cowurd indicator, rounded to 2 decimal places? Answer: -0.03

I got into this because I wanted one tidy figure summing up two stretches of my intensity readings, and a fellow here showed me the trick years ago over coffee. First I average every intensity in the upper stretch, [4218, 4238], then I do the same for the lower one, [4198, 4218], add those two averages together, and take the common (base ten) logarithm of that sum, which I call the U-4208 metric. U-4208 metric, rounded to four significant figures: 0.2962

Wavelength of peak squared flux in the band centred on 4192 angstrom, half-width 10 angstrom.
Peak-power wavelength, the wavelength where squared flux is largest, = 4192 angstrom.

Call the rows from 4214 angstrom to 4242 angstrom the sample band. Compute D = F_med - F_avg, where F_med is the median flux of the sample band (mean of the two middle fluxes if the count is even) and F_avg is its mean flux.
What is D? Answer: -0.0053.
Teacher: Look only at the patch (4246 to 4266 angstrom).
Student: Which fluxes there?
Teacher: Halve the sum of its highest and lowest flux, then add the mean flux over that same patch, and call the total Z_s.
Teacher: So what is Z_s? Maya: 2.08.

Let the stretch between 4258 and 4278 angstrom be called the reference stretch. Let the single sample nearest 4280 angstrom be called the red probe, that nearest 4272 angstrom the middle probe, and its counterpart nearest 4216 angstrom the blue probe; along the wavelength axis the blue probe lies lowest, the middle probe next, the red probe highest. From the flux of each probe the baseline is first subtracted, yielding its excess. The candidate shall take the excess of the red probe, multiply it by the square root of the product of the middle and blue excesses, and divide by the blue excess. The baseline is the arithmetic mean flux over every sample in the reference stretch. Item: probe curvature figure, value -0.10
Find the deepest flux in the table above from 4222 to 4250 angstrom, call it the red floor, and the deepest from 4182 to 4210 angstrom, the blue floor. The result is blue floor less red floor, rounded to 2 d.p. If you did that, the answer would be 0.03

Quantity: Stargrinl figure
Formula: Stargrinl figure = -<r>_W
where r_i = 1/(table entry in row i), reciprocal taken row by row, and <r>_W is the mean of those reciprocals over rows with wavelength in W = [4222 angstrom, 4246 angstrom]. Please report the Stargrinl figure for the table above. -1.015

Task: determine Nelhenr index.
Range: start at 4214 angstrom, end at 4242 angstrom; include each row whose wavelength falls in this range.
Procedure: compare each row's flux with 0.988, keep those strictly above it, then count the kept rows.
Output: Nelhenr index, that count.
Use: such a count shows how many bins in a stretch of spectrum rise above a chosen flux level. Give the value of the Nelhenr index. 3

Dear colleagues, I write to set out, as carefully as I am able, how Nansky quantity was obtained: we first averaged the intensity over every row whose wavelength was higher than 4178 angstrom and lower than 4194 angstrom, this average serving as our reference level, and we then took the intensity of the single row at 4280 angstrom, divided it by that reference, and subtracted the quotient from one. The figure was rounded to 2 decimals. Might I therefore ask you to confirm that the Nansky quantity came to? -0.12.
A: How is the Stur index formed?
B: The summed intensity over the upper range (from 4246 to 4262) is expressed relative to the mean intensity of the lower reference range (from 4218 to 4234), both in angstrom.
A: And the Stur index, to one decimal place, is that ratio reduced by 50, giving -45.7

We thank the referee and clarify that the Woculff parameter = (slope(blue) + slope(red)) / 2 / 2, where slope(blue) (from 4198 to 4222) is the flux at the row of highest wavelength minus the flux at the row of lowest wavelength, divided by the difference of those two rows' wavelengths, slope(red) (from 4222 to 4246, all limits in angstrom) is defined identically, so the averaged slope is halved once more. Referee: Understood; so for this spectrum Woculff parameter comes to 0.0048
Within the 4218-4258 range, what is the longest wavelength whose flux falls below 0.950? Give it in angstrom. 4228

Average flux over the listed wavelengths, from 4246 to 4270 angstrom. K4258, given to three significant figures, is 1.04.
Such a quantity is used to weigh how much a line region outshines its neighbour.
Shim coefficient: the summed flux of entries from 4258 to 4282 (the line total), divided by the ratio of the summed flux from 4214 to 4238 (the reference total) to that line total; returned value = 6.5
